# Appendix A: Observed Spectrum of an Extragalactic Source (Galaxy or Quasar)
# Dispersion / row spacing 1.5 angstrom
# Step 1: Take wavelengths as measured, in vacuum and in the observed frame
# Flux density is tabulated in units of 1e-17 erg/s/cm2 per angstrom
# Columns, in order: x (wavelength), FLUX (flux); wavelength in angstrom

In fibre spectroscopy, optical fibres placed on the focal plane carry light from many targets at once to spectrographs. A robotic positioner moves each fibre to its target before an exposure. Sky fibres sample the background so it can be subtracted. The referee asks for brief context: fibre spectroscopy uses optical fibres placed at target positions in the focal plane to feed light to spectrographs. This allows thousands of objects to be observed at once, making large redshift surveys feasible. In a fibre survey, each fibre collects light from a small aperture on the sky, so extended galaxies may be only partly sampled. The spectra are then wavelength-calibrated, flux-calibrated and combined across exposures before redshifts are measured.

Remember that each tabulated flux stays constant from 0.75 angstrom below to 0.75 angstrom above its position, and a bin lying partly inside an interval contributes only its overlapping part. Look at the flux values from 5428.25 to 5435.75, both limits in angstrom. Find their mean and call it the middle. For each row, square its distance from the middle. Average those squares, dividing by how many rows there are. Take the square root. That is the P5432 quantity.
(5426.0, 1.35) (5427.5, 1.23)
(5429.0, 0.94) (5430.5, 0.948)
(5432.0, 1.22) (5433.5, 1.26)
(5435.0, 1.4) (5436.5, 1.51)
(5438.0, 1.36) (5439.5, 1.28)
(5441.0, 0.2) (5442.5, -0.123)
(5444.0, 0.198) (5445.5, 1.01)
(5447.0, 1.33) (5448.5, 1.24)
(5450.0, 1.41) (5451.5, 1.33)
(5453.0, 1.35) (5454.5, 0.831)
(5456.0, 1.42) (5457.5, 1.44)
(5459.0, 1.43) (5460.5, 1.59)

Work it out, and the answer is 0.18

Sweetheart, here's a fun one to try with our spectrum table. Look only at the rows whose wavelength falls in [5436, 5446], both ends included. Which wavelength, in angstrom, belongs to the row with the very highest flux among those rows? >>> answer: 5436.5 angstrom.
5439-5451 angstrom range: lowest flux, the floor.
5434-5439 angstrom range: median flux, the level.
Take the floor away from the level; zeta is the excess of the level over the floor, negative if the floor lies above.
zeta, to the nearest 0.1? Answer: 1.5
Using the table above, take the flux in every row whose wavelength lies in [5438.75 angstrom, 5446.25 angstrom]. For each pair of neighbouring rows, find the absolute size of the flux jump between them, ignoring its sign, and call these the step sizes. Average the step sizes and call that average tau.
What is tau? 0.63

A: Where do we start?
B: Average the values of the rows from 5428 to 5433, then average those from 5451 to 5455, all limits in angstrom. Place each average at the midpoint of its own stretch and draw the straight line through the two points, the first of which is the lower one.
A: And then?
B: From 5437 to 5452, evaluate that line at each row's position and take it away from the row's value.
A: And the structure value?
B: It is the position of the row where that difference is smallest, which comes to 5442.5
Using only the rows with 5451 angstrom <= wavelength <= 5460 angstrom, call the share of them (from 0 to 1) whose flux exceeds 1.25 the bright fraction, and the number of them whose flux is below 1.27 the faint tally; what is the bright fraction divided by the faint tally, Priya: 0.8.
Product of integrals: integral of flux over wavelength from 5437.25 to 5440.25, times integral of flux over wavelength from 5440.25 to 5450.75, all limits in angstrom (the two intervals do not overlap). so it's 31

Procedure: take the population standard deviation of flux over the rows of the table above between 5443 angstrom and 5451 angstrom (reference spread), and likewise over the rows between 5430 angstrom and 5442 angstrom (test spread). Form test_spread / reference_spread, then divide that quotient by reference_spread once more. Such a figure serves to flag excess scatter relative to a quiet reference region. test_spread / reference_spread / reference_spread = 2.0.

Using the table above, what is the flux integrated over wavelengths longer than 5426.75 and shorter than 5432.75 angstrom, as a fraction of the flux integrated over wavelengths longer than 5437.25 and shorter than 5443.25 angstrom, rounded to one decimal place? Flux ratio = 1.6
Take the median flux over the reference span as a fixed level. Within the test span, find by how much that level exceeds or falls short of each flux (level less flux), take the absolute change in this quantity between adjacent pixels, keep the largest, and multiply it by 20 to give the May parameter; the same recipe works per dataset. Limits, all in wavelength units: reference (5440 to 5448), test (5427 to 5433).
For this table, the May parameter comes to 6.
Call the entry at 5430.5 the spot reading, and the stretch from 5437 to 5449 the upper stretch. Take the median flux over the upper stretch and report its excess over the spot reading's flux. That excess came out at 0.18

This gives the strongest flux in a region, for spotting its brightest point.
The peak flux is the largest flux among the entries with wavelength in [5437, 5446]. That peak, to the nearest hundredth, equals 1.36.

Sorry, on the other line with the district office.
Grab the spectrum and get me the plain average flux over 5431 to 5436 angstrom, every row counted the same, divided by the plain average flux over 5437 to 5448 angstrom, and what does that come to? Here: 1.7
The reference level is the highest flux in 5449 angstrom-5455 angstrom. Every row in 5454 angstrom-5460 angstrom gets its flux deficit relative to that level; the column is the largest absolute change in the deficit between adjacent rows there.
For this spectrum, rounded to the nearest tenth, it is 0.6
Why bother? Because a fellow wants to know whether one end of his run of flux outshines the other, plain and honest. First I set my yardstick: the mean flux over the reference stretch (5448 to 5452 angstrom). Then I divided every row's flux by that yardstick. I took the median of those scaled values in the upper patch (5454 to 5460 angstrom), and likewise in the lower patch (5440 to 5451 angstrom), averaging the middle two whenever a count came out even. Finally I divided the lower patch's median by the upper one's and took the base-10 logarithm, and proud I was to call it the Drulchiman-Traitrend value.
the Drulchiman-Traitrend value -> -0.15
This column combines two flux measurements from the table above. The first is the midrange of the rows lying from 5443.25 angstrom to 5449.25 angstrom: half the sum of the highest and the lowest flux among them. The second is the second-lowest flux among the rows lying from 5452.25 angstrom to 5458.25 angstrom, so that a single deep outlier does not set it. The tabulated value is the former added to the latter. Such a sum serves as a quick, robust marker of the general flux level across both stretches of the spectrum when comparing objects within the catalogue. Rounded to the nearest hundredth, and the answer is 2.11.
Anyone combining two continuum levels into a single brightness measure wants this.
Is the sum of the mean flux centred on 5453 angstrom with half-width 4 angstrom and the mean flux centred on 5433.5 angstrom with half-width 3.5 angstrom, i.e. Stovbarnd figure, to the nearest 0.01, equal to 2.54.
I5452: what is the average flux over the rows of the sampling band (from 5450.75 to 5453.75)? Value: 1.34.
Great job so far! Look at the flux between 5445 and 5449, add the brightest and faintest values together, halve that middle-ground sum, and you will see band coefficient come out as 1.17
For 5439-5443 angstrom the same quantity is 0.58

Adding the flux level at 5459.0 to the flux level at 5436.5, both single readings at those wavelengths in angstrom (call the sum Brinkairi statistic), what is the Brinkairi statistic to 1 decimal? 2.9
